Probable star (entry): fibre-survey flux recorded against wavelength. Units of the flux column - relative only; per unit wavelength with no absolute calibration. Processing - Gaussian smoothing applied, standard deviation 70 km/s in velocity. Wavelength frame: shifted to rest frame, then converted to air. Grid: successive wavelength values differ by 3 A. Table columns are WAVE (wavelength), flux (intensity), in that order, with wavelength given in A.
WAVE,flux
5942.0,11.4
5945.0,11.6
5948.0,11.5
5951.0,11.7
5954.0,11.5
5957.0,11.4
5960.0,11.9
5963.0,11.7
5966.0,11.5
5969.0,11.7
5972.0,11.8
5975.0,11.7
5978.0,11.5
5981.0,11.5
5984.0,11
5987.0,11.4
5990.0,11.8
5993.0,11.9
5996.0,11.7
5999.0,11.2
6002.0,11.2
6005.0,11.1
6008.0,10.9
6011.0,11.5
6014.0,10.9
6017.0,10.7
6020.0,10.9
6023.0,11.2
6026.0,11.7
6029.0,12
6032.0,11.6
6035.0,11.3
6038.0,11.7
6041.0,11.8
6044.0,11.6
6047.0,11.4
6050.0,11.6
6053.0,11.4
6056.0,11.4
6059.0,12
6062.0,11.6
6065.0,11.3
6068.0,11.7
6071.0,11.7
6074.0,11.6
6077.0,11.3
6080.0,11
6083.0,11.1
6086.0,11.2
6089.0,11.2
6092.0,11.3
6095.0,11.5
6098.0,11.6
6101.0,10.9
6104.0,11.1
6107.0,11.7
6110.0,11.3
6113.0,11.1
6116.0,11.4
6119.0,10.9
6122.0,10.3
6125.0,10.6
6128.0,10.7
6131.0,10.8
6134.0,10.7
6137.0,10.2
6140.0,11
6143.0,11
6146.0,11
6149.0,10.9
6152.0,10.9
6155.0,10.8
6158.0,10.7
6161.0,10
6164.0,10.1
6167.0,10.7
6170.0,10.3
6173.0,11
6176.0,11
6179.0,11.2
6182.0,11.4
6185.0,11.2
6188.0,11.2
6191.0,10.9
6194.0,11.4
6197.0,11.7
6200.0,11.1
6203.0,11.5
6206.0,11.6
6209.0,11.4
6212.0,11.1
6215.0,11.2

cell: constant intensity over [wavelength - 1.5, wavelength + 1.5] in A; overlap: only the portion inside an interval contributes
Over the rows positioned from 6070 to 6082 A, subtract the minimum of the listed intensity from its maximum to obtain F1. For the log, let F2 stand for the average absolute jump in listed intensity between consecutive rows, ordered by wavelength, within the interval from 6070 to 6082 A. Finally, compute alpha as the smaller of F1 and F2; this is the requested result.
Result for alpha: 0.23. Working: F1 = 0.70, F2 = 0.23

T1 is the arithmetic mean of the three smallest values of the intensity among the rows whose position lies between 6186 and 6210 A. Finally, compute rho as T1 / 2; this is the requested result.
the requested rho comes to 5.5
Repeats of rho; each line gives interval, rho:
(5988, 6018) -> 5.4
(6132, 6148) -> 5.3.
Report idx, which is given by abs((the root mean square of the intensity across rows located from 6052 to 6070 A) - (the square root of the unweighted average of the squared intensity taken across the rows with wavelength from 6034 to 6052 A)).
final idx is 0.0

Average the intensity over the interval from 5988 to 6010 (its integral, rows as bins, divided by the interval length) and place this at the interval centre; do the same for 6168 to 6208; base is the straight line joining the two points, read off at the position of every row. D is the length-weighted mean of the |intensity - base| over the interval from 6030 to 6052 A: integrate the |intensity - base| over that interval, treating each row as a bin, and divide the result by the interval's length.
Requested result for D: 0.24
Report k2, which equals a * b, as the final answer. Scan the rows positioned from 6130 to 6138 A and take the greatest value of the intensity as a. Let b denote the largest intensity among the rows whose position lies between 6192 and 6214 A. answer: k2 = 126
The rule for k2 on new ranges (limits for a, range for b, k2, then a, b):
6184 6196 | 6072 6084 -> 132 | 11.4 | 11.6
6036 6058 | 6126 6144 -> 130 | 11.8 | 11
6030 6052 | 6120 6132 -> 127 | 11.8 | 10.8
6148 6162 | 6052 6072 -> 131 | 10.9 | 12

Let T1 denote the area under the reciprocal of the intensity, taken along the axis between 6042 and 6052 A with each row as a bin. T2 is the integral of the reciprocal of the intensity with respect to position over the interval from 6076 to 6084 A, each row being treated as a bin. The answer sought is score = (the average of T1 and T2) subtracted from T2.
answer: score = -0.07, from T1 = 0.87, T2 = 0.719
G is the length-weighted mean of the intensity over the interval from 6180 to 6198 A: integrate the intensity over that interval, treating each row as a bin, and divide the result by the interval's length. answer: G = 11.3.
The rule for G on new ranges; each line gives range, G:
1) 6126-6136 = 10.7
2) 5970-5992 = 11.5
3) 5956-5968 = 11.6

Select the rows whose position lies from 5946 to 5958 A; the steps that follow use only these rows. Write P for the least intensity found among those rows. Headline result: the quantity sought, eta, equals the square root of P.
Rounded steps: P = 11.4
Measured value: 3.38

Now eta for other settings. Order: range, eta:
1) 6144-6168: 3.16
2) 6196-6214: 3.33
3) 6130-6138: 3.19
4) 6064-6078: 3.36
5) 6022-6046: 3.35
